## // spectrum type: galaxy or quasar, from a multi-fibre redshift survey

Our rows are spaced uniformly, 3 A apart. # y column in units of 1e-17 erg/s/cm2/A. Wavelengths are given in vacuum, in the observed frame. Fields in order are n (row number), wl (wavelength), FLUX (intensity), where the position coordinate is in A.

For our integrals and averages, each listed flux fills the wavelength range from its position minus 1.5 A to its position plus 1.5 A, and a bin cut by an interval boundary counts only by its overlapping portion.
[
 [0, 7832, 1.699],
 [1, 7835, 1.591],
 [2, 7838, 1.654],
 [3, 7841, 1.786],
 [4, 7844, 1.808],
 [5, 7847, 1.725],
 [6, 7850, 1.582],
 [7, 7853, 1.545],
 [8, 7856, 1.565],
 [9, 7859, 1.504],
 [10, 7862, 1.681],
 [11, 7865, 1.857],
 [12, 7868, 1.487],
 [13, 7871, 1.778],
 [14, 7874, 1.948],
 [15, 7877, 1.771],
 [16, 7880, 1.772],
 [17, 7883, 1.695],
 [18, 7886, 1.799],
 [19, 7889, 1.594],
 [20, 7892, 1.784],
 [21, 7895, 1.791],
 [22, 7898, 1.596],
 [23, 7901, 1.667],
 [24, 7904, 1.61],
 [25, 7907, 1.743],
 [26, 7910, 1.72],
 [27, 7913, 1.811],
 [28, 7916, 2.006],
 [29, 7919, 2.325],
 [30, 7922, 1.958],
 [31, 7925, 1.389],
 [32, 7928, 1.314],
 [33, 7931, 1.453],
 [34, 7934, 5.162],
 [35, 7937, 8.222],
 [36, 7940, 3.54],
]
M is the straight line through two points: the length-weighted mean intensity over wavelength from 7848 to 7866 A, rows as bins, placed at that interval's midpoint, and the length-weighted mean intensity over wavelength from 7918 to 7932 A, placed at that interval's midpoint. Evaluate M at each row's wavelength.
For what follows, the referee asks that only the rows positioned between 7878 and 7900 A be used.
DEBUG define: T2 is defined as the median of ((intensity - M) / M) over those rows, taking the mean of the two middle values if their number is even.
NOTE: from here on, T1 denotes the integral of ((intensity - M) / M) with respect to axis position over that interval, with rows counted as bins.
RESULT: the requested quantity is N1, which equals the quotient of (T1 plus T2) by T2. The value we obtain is 13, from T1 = 1.0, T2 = 0.08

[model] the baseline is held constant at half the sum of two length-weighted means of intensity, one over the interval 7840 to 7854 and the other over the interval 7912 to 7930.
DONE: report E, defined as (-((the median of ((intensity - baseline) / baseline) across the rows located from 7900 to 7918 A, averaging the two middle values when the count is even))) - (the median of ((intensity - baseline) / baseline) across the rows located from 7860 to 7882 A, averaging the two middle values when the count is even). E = -0.01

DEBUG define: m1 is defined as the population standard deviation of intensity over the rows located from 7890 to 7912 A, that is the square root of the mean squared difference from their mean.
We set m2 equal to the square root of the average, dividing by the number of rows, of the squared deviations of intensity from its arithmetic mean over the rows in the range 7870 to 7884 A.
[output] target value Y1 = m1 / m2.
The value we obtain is 0.9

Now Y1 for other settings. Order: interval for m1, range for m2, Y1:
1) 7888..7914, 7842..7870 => 0.7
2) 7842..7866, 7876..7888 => 3.1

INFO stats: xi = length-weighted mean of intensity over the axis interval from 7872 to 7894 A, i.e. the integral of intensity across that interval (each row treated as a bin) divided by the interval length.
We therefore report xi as 1.77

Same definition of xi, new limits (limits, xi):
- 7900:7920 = 1.83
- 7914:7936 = 2.36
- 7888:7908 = 1.68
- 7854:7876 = 1.69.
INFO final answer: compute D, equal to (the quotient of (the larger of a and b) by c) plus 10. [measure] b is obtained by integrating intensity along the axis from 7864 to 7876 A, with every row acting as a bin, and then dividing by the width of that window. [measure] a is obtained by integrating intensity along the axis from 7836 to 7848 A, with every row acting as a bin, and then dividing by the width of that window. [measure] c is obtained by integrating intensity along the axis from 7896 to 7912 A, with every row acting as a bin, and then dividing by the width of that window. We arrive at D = 11.1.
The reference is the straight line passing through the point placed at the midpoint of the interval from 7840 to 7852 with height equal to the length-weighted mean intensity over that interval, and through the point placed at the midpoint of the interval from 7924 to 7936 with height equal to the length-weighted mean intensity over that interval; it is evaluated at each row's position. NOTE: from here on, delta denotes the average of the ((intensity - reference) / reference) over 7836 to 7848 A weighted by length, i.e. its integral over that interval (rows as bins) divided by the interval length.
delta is 0.04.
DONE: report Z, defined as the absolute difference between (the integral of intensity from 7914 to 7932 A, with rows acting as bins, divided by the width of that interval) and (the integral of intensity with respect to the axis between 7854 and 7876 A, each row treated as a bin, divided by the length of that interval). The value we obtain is 0.064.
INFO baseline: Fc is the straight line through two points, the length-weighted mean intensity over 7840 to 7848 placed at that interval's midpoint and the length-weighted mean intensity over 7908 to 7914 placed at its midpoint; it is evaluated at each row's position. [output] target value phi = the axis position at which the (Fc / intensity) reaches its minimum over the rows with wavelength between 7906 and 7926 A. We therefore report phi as 7919 A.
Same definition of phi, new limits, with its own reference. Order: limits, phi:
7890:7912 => 7895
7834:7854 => 7844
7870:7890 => 7874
